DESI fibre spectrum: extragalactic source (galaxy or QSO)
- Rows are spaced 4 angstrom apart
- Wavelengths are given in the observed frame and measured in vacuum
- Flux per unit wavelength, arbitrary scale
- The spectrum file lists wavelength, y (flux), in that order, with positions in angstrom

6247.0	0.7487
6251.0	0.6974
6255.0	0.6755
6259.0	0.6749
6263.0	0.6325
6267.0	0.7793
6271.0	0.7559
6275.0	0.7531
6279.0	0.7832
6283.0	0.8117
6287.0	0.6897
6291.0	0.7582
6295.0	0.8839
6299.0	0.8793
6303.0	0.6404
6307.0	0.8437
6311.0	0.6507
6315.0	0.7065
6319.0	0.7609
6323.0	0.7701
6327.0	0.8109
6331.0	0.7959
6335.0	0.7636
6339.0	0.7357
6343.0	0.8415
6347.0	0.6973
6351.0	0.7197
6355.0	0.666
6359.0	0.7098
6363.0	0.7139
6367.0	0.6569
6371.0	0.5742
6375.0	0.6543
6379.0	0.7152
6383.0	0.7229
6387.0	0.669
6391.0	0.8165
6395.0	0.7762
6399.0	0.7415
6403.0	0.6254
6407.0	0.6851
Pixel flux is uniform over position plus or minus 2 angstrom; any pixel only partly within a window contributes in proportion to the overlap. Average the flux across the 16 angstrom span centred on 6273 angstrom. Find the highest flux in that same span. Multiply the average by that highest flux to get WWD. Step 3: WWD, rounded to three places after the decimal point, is 0.601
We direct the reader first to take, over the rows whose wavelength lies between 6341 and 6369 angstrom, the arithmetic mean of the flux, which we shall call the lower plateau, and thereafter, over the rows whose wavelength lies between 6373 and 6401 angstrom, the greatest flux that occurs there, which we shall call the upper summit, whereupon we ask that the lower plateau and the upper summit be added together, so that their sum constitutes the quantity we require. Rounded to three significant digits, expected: 1.53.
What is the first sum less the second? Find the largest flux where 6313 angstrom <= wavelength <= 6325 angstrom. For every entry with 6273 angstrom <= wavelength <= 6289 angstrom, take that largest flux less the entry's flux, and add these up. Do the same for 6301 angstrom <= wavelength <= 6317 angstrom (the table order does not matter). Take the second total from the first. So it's -0.20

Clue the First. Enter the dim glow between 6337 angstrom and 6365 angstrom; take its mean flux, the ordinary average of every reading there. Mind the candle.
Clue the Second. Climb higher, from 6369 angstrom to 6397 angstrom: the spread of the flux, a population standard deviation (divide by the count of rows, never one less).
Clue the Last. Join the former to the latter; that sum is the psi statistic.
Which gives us 0.801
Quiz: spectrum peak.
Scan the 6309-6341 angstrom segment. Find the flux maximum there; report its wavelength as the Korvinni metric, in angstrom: 6327.0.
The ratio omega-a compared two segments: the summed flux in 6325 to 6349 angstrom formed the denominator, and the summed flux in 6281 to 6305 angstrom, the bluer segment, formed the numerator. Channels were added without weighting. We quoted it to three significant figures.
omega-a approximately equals 1.00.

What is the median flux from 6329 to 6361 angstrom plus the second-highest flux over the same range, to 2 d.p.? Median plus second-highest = 1.52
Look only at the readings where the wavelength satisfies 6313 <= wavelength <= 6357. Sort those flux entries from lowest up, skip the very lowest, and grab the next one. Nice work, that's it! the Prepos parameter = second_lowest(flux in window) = 0.6973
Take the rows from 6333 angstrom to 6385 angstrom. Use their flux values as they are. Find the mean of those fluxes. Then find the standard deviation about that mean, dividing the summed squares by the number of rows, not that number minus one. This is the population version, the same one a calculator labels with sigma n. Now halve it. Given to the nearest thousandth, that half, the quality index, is 0.030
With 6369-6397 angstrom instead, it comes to 0.037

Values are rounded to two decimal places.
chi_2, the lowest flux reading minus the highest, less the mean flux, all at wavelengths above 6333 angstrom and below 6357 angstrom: -0.91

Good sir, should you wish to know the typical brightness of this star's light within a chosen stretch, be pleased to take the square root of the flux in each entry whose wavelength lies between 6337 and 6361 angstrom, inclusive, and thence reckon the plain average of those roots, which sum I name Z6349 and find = 0.85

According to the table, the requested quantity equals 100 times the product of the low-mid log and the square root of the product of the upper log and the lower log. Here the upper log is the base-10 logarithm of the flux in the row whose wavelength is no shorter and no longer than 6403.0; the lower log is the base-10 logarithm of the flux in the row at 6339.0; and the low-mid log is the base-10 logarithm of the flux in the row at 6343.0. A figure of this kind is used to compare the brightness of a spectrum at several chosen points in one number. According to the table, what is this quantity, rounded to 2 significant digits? -1.2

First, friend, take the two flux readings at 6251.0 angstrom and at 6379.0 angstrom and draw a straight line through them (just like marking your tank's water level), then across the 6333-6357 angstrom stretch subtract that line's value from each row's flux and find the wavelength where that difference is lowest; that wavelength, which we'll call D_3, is 6355.0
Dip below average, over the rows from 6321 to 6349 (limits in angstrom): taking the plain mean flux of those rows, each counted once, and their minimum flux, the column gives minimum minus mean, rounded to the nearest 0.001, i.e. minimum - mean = -0.076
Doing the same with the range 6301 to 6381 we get -0.147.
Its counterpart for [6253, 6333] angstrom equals -0.120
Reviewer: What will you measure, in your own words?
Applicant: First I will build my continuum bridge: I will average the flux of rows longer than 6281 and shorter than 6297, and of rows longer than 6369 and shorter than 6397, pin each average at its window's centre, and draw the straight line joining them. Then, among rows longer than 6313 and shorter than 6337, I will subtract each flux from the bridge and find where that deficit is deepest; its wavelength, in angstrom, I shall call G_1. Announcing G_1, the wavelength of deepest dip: 6315.0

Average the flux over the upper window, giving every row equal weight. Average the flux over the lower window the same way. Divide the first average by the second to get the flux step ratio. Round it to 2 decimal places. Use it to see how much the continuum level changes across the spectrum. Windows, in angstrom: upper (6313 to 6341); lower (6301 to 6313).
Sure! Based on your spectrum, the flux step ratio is 1.07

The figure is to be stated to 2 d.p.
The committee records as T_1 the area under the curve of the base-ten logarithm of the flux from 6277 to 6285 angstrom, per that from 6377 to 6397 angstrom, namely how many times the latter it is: 0.30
